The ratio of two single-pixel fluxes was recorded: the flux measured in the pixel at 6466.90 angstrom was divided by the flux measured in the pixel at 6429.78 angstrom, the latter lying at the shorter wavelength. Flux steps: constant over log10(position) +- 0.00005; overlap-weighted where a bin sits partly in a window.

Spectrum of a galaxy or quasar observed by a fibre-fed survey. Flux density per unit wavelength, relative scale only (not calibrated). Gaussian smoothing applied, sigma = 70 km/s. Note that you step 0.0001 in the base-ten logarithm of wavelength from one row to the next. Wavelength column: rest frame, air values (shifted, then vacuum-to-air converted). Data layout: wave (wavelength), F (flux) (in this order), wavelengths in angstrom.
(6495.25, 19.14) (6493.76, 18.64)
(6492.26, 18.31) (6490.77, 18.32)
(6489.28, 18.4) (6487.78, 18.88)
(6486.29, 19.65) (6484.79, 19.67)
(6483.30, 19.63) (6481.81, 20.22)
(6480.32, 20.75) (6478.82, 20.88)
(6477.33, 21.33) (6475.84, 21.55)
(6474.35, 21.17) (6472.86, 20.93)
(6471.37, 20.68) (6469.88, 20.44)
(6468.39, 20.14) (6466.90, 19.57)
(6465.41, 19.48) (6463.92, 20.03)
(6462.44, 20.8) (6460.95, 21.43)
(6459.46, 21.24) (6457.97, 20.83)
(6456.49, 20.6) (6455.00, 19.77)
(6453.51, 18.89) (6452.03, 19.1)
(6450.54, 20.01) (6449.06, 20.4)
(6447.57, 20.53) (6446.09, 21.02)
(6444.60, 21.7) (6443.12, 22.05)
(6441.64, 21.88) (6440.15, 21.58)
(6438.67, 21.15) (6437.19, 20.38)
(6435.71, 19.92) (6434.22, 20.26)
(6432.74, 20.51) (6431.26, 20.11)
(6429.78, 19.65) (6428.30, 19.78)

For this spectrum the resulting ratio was 1.00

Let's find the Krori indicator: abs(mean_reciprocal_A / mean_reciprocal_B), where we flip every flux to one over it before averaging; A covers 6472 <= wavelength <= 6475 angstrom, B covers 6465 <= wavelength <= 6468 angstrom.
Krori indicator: 0.93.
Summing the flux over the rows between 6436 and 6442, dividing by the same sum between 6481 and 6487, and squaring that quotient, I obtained 1.15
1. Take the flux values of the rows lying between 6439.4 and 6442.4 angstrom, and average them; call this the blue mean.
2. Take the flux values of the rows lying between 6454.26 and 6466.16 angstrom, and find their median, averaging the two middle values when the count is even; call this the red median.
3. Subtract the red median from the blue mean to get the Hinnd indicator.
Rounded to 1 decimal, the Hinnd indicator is 1.0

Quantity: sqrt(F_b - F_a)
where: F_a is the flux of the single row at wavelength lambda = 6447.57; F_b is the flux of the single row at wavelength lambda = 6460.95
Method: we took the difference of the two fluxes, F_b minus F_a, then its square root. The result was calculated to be 0.95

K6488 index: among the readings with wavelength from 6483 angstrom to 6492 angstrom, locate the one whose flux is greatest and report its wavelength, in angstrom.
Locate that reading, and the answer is 6484.79 angstrom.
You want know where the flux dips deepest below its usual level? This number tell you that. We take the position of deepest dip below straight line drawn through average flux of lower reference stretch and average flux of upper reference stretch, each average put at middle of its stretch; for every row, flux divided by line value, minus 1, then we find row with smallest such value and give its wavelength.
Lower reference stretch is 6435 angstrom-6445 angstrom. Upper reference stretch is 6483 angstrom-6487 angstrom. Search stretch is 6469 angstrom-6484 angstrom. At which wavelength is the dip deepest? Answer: 6483.30 angstrom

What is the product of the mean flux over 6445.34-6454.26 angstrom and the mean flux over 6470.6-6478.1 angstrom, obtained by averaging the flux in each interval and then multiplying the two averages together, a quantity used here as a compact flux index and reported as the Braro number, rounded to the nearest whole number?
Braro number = 422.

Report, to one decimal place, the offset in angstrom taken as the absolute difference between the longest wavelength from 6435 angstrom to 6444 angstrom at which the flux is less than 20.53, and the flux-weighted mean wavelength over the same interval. 2.3 angstrom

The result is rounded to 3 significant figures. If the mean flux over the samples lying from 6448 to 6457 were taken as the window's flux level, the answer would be 19.8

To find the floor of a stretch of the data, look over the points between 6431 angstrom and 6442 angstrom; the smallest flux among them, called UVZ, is 19.92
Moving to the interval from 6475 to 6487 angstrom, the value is 19.63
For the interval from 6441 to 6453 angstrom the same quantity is 19.1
